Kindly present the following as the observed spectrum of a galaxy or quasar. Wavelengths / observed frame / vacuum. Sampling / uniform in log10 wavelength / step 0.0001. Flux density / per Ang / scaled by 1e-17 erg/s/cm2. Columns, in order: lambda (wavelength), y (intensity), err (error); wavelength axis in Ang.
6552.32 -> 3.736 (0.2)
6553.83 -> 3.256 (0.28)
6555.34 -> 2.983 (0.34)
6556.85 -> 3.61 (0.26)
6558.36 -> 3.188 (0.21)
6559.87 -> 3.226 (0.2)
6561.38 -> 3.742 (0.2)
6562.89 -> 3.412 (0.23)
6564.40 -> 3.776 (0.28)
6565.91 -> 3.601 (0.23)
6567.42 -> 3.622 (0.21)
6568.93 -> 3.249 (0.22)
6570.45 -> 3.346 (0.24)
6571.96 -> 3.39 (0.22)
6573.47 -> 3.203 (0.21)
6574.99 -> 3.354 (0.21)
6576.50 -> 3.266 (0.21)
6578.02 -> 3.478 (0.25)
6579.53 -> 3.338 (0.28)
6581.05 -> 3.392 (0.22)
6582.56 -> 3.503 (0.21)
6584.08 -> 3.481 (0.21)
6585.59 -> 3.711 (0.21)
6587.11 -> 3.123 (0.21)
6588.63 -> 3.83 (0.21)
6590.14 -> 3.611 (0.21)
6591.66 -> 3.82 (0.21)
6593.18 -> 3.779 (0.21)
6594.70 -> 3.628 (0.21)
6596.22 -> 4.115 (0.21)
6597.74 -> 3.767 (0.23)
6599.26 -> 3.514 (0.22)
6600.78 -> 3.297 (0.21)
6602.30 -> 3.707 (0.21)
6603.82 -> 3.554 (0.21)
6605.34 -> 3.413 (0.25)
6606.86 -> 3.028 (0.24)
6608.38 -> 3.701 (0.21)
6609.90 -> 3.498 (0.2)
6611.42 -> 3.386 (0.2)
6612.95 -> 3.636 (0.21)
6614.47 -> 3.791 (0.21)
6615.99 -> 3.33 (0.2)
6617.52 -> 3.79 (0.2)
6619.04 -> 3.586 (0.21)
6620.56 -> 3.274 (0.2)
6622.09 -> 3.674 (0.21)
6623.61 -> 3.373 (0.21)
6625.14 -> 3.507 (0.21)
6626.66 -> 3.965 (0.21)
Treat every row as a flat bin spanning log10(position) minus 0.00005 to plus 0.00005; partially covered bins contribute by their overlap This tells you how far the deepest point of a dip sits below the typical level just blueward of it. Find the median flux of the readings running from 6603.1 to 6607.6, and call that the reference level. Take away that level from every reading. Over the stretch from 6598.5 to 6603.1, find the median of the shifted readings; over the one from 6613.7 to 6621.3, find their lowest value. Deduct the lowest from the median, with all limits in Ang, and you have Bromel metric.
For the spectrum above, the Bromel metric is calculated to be 0.24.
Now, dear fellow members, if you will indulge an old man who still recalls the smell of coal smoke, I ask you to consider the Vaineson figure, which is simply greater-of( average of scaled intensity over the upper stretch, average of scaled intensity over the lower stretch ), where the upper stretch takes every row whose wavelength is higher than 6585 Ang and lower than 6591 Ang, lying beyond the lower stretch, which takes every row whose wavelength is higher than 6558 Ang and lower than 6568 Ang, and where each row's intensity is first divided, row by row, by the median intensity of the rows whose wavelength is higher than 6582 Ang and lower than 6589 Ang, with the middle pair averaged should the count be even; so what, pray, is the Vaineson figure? 1.019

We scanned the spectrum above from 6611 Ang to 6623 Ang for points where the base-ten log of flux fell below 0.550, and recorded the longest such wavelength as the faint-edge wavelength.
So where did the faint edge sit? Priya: 6620.56 Ang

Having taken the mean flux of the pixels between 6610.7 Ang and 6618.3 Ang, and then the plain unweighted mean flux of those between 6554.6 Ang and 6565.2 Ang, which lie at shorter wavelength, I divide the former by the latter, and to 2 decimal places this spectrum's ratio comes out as 1.05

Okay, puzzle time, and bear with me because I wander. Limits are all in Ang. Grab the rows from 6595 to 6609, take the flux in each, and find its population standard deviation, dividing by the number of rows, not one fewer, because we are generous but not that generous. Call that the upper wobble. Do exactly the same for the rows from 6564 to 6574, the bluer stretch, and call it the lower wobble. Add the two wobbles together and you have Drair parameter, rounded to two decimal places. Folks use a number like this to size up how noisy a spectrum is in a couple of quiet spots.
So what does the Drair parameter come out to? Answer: 0.49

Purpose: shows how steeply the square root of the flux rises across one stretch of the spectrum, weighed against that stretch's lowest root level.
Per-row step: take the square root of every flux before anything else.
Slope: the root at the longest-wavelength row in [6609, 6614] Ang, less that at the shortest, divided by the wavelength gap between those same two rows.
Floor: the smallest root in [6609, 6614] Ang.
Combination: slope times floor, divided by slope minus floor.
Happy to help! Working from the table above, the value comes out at -0.012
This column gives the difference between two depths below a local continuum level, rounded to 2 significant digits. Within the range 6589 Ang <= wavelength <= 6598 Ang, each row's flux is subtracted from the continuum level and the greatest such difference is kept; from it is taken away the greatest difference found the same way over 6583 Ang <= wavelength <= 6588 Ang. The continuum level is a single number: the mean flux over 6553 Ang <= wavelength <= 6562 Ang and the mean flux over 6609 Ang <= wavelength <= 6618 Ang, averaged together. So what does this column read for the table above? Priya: -0.49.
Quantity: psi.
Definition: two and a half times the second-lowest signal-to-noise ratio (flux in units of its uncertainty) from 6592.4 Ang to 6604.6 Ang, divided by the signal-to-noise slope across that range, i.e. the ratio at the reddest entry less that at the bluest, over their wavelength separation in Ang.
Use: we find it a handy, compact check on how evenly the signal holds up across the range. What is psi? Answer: -397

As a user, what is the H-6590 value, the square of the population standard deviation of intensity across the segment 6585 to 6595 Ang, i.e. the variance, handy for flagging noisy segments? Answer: 0.05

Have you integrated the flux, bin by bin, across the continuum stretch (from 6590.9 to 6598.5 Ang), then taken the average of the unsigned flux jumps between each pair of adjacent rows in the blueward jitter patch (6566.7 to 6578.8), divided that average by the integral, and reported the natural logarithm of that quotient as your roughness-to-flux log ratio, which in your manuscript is -5.17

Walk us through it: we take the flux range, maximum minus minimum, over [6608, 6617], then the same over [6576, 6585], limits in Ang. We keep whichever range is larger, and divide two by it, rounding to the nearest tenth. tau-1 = 4.3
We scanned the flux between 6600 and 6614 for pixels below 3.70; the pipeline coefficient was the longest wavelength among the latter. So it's 6612.95 Ang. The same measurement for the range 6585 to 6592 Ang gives 6590.14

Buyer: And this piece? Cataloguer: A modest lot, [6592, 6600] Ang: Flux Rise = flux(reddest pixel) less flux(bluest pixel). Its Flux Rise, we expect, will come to -0.3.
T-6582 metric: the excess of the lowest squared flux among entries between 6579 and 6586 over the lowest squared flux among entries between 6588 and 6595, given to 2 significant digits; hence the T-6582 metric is -1.9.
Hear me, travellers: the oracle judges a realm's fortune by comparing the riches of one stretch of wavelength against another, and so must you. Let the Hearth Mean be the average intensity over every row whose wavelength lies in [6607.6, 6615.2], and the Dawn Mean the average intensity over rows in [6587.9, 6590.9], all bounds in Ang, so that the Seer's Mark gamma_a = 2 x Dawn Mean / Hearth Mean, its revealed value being 2.07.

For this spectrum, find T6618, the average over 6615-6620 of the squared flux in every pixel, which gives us 12.8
